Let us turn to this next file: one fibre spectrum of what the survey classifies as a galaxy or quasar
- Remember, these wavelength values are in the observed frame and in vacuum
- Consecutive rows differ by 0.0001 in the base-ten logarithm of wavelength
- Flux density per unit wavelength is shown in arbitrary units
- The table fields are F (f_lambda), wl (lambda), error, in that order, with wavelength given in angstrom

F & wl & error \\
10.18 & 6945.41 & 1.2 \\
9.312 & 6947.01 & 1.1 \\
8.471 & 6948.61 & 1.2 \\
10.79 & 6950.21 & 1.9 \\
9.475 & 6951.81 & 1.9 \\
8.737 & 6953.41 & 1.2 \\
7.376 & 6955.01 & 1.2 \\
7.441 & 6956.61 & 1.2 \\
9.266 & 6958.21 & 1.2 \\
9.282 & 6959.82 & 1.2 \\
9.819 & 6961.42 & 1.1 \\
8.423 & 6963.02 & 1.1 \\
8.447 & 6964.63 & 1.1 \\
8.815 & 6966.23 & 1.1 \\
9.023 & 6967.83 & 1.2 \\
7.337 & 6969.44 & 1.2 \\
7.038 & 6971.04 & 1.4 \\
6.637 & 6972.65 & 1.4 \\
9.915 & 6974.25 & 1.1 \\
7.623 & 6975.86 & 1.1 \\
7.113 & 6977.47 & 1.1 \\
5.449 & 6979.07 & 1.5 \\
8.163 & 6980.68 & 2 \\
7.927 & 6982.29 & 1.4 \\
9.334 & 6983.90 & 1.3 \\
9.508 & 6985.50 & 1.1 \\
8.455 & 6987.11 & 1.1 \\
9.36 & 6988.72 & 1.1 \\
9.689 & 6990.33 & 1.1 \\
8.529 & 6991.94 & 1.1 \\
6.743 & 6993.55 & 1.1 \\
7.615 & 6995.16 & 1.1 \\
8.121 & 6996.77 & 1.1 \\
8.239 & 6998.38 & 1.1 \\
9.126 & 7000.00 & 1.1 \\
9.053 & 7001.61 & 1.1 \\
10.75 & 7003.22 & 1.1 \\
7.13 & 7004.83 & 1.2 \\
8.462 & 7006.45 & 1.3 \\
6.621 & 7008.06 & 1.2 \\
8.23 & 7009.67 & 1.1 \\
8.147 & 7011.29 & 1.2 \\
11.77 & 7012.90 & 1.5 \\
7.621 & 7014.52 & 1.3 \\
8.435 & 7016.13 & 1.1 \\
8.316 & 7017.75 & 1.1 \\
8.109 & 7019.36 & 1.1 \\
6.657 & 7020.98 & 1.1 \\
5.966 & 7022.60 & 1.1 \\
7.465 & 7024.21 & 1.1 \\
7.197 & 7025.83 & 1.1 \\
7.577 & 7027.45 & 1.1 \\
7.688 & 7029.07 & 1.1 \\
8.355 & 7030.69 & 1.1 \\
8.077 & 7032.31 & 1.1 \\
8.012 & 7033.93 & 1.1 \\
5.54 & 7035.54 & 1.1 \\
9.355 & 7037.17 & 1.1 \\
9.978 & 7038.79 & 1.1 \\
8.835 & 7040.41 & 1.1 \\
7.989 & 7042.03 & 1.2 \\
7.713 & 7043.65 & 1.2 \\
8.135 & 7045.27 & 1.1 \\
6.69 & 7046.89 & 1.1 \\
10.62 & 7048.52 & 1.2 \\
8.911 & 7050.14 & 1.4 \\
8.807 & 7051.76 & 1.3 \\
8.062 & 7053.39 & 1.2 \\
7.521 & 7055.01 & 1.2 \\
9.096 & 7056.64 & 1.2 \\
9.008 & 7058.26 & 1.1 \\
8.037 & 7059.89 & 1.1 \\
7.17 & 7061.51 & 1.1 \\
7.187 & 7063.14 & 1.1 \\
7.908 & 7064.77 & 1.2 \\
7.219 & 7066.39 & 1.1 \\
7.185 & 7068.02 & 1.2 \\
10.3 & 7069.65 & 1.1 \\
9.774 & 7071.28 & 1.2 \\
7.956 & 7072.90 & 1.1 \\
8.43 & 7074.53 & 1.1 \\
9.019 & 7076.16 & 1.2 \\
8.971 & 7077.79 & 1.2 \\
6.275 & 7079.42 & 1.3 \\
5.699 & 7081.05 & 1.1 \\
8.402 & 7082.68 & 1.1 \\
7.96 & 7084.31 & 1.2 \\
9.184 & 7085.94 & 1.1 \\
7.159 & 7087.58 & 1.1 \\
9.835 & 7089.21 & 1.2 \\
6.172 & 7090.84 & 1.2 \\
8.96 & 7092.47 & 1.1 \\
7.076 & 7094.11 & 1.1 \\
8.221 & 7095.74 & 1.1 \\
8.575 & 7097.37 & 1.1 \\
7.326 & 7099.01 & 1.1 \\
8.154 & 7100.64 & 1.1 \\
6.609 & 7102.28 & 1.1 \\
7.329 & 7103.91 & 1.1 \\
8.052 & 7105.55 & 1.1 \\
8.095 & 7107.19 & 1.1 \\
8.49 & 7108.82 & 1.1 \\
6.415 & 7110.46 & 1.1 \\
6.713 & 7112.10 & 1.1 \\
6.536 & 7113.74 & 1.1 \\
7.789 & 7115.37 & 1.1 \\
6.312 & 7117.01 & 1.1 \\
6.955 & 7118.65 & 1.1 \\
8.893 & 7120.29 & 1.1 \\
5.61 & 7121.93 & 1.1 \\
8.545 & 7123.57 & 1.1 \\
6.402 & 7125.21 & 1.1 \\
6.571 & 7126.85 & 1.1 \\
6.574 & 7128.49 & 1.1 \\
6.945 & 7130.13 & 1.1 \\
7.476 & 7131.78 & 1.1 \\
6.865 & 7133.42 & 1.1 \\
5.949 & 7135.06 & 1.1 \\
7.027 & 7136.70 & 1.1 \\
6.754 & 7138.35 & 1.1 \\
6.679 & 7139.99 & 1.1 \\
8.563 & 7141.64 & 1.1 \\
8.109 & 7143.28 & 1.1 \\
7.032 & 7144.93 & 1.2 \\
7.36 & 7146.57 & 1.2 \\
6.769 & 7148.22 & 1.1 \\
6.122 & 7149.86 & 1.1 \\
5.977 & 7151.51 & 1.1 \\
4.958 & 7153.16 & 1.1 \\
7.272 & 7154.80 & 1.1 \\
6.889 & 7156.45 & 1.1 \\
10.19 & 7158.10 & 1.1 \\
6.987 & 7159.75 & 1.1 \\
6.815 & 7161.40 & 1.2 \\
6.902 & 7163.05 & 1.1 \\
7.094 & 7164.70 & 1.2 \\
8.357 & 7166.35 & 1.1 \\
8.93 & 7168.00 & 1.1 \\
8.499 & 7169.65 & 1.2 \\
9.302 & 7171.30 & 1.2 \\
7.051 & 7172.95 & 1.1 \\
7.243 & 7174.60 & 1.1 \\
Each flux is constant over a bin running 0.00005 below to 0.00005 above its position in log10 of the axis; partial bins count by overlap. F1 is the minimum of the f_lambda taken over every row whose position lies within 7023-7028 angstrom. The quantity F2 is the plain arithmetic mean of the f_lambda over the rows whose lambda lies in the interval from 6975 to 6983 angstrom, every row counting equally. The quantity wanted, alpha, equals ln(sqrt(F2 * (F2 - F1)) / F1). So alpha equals -2.4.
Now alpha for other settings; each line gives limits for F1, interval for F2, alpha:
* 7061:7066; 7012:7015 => -0.4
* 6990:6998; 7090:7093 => -1.0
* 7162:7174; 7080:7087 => -1.0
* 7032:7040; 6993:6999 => -0.3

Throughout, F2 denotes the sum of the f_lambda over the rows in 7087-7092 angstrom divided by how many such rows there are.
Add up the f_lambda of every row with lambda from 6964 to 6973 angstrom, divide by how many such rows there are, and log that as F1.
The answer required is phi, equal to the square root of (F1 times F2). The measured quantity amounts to 7.8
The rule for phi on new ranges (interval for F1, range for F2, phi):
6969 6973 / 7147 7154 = 6.5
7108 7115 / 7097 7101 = 7.5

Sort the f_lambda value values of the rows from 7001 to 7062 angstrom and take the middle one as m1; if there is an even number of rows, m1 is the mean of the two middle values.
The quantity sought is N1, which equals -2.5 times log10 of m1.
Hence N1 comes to -2.27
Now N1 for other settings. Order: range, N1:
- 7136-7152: -2.10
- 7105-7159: -2.10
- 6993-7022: -2.28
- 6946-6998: -2.32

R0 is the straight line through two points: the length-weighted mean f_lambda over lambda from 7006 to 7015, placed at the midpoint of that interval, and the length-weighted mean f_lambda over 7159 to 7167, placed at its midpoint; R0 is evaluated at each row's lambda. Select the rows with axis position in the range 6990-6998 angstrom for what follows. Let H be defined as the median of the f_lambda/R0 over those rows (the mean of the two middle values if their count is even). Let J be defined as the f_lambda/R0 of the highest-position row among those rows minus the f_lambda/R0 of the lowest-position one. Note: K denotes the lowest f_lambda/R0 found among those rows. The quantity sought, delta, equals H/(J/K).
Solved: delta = -4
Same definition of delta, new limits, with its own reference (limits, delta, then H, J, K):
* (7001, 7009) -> -3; 0.99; -0.28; 0.776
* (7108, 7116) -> -9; 0.88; -0.08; 0.838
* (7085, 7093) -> -44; 1.15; -0.02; 0.789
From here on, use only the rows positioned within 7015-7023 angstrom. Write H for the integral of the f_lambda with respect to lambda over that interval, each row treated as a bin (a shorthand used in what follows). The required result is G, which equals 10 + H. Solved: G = 71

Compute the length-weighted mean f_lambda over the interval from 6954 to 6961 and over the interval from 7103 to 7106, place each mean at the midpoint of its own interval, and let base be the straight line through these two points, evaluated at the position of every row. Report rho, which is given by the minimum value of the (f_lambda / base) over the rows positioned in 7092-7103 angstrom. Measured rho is 0.87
